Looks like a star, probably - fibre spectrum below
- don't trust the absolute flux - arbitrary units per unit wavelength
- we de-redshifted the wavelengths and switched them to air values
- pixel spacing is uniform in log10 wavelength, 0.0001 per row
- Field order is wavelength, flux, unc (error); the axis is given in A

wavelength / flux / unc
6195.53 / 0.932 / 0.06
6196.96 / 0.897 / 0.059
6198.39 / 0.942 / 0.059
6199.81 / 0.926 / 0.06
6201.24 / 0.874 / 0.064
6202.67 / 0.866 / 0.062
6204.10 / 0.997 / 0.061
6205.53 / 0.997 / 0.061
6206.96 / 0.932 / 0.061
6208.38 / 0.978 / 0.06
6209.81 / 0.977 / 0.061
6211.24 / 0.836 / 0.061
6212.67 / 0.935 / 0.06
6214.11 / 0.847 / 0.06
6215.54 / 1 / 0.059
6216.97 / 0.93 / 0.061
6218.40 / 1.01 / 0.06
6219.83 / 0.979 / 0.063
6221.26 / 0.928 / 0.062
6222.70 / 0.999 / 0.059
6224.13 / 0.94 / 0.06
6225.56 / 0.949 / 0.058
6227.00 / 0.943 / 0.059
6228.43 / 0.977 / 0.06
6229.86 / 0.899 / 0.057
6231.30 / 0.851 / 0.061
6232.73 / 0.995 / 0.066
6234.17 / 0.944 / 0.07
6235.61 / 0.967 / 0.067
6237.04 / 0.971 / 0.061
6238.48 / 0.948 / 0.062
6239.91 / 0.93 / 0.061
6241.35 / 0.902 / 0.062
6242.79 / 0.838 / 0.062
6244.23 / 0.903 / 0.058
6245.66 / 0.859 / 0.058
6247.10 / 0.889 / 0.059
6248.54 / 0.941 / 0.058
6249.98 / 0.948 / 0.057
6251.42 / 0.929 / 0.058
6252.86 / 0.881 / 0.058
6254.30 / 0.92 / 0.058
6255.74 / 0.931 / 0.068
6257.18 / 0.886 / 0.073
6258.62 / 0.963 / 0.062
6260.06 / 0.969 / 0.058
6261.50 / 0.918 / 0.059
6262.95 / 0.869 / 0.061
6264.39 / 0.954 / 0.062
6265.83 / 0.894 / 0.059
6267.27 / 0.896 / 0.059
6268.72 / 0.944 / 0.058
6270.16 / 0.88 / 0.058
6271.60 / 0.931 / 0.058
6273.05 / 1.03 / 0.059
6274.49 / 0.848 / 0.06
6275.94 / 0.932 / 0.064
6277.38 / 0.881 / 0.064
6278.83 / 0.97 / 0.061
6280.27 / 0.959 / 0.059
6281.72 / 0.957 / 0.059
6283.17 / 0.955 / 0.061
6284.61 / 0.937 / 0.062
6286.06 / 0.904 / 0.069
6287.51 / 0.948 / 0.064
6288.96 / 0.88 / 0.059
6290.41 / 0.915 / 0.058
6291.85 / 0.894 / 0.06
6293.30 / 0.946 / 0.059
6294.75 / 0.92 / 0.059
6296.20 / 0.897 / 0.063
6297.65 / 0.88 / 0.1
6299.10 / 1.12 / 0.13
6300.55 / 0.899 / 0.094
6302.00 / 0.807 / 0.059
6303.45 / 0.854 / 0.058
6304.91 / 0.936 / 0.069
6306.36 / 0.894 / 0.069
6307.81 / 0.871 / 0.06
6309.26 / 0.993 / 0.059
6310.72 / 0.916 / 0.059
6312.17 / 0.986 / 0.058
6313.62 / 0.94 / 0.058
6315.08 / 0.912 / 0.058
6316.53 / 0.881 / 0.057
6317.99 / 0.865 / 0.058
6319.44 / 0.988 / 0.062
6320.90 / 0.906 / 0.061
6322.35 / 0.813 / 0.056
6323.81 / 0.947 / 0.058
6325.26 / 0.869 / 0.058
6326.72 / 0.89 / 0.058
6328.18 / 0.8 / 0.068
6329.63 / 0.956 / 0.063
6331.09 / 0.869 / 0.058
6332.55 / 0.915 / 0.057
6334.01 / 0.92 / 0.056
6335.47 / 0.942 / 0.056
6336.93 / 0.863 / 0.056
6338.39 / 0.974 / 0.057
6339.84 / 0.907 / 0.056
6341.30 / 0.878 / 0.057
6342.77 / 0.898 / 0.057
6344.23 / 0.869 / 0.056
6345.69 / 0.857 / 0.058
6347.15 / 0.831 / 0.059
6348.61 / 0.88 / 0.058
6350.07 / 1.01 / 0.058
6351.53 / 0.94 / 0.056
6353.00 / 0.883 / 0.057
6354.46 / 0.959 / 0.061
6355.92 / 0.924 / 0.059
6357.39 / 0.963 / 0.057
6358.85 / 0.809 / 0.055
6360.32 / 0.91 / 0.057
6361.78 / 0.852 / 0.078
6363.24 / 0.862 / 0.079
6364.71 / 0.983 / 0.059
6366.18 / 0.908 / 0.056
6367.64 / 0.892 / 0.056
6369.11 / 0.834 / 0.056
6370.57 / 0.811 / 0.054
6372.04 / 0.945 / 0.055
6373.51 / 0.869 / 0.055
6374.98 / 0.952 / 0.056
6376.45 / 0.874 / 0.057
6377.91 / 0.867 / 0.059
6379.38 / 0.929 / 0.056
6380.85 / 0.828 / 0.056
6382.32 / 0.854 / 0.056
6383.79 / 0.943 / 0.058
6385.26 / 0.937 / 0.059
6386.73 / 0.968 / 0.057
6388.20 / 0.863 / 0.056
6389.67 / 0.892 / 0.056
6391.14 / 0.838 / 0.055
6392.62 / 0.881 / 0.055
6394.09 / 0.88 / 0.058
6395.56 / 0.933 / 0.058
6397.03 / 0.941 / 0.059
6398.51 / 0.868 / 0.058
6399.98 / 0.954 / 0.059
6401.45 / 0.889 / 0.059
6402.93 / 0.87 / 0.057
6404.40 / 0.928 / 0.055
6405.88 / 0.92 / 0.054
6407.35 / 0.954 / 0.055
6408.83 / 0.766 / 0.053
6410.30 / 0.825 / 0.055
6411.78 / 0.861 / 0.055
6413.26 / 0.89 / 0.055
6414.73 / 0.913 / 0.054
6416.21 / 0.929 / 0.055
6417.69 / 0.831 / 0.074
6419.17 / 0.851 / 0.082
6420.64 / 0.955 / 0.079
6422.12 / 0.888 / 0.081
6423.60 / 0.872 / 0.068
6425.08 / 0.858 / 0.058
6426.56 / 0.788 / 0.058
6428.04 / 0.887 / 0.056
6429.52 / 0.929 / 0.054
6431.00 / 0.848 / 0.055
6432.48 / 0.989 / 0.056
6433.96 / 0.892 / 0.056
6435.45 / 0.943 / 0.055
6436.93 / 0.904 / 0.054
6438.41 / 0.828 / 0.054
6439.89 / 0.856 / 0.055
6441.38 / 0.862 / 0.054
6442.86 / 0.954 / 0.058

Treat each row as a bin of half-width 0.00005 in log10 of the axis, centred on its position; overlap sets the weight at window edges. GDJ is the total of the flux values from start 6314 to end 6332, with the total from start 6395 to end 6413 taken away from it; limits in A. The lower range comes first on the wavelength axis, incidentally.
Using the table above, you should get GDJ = 0.0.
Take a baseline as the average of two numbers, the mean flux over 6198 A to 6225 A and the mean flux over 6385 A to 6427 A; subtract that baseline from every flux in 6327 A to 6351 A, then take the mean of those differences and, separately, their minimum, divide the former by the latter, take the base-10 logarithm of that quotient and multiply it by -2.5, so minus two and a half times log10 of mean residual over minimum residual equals 2.10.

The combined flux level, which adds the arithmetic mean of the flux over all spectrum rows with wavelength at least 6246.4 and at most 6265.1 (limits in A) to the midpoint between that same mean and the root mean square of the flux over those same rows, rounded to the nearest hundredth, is 1.85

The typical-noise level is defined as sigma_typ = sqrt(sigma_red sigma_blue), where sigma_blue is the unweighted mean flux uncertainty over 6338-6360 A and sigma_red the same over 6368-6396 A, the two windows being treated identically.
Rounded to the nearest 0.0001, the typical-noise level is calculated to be 0.0569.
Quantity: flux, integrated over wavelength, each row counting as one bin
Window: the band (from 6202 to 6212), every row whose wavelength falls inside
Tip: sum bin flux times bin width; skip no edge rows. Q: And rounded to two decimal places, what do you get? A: 9.41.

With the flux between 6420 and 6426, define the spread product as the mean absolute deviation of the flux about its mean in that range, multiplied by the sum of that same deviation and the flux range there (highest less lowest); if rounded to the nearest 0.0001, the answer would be 0.0039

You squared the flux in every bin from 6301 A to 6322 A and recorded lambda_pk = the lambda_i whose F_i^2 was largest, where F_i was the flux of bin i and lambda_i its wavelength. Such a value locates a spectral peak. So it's 6309.26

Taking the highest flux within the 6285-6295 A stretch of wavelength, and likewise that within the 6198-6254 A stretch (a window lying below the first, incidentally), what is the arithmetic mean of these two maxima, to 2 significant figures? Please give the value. 0.98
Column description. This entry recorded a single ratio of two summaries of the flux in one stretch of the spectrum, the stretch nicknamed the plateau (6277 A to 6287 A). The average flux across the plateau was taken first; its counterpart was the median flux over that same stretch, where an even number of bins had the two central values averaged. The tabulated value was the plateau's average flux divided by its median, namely 0.98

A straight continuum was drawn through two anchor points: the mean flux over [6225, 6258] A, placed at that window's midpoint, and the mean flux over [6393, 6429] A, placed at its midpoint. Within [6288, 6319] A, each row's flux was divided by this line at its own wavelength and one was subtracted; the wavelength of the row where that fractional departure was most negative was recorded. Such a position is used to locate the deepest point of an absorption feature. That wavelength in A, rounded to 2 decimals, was 6302.00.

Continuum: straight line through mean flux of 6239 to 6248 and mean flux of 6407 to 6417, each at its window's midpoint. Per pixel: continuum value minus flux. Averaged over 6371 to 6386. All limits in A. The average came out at -0.021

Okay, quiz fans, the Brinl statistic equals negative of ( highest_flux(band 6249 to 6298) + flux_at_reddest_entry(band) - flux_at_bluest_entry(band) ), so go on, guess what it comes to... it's -0.96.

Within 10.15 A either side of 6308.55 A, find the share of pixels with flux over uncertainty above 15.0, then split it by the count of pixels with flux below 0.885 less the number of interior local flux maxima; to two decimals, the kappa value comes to 0.21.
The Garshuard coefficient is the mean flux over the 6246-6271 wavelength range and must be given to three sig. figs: 0.918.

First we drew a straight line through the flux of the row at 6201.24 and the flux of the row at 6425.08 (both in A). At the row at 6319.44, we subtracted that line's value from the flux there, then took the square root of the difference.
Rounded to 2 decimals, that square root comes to 0.35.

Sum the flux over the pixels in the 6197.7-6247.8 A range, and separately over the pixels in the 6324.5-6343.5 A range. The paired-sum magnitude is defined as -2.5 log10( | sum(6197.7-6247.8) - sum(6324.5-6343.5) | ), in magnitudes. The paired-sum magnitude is -3.3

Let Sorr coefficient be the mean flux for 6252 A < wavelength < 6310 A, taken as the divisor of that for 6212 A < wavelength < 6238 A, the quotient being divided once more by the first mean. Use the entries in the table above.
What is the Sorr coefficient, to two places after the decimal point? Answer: 1.12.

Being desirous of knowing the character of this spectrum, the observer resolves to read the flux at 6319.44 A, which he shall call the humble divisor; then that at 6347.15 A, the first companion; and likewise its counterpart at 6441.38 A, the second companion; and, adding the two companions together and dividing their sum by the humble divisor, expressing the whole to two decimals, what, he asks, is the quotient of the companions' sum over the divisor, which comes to 1.71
